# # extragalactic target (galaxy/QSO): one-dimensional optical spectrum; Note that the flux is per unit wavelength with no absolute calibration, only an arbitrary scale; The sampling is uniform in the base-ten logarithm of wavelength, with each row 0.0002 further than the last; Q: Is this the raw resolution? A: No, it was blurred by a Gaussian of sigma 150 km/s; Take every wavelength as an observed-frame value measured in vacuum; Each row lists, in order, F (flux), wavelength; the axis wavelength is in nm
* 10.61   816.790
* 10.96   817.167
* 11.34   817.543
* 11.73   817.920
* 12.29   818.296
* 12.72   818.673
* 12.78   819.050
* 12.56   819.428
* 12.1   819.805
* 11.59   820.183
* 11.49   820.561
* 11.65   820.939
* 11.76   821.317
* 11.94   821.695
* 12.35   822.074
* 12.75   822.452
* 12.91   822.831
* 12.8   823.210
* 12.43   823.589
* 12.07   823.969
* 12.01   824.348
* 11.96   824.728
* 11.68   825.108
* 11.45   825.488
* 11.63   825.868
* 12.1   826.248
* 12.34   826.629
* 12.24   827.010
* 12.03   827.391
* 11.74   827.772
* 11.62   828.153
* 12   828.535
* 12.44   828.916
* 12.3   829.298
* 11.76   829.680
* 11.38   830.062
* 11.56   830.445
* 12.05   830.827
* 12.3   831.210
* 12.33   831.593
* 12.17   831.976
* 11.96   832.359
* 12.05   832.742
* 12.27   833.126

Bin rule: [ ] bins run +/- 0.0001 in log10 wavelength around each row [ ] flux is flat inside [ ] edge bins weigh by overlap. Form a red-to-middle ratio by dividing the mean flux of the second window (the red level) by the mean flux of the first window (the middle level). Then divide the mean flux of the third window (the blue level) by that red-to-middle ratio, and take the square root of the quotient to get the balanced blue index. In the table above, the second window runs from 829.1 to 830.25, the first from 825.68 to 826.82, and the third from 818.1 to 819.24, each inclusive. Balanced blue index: 3.58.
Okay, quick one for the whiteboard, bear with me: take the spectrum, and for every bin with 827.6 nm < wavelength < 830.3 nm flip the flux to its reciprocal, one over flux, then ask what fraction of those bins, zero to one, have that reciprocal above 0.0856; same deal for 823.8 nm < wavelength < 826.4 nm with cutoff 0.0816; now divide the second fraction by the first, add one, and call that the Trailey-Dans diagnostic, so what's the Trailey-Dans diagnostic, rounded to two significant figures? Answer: 4.5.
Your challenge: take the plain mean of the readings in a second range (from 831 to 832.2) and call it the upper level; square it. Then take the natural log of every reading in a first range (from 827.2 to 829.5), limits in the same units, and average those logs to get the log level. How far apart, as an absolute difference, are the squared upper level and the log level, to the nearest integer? 148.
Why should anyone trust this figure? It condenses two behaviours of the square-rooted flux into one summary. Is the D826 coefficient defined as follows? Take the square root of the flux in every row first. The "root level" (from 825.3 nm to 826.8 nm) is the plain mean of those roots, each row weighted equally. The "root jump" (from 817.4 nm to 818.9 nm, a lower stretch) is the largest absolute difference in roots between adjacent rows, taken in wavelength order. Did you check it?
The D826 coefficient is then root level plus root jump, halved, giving 1.76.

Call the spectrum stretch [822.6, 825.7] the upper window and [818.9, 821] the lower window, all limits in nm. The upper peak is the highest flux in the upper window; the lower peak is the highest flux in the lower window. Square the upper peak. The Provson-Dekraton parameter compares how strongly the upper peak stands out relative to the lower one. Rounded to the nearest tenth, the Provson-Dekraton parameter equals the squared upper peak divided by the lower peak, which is 13.0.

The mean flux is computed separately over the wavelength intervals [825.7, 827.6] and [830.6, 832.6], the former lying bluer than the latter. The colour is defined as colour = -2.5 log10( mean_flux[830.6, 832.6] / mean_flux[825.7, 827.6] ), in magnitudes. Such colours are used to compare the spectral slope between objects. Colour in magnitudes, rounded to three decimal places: -0.008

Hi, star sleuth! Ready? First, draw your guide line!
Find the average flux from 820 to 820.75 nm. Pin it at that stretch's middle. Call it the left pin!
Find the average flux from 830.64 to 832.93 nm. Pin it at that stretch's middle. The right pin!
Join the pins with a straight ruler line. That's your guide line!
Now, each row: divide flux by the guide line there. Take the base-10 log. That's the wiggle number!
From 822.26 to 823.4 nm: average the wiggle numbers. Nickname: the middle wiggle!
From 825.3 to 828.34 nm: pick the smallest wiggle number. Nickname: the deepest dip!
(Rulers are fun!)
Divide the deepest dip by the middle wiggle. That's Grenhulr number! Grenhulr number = -0.3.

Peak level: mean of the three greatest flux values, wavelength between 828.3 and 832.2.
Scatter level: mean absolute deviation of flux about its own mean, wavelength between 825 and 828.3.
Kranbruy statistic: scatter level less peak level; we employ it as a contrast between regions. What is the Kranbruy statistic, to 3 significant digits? -12.1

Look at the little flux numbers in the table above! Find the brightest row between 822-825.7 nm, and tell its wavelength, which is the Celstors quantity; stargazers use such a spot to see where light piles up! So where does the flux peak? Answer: 822.831 nm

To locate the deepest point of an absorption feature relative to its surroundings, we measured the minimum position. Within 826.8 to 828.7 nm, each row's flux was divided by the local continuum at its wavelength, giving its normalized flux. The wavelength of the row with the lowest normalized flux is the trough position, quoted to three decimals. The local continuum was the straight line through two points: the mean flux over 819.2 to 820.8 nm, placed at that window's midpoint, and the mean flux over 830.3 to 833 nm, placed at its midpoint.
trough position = 828.153 nm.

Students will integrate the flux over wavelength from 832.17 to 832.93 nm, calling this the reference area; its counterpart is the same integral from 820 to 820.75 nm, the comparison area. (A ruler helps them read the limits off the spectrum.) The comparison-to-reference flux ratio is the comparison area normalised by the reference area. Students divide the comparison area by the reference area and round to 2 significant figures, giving 0.95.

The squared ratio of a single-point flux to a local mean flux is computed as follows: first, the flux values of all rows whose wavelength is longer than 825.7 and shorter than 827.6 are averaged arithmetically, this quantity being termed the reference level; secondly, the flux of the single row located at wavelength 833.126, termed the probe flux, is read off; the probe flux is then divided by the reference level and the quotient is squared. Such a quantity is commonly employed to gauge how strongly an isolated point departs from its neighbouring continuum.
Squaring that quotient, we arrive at 1.03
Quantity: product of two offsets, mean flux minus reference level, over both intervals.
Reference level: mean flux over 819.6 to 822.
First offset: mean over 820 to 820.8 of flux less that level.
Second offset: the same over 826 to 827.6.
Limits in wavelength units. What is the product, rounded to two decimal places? -0.09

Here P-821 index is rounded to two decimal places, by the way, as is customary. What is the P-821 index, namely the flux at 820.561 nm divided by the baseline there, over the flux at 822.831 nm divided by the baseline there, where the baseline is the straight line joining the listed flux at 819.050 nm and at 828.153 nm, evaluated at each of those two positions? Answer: 0.87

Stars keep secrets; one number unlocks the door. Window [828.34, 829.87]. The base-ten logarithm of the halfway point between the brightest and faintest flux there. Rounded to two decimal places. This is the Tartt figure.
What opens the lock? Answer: 1.08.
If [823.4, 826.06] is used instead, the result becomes 1.08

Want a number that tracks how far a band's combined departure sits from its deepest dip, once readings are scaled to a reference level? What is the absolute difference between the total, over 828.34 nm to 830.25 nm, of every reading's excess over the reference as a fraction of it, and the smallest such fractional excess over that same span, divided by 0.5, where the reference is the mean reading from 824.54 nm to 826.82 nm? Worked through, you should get 0.18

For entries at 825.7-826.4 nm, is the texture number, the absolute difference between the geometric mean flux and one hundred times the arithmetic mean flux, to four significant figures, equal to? 1175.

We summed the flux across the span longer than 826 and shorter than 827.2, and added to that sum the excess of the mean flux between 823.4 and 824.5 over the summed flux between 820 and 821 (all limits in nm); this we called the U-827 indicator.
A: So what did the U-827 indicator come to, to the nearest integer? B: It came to 14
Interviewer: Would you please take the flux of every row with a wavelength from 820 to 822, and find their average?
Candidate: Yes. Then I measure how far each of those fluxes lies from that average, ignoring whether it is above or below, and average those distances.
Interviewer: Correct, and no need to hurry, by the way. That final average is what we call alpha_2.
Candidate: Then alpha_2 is 0.13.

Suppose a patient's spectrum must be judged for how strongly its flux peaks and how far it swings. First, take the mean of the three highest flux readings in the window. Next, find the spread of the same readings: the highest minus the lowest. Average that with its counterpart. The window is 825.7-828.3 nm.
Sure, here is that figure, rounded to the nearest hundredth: 6.47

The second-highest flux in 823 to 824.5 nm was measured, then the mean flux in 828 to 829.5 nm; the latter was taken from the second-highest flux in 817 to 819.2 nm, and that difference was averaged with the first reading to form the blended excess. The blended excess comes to 6.53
